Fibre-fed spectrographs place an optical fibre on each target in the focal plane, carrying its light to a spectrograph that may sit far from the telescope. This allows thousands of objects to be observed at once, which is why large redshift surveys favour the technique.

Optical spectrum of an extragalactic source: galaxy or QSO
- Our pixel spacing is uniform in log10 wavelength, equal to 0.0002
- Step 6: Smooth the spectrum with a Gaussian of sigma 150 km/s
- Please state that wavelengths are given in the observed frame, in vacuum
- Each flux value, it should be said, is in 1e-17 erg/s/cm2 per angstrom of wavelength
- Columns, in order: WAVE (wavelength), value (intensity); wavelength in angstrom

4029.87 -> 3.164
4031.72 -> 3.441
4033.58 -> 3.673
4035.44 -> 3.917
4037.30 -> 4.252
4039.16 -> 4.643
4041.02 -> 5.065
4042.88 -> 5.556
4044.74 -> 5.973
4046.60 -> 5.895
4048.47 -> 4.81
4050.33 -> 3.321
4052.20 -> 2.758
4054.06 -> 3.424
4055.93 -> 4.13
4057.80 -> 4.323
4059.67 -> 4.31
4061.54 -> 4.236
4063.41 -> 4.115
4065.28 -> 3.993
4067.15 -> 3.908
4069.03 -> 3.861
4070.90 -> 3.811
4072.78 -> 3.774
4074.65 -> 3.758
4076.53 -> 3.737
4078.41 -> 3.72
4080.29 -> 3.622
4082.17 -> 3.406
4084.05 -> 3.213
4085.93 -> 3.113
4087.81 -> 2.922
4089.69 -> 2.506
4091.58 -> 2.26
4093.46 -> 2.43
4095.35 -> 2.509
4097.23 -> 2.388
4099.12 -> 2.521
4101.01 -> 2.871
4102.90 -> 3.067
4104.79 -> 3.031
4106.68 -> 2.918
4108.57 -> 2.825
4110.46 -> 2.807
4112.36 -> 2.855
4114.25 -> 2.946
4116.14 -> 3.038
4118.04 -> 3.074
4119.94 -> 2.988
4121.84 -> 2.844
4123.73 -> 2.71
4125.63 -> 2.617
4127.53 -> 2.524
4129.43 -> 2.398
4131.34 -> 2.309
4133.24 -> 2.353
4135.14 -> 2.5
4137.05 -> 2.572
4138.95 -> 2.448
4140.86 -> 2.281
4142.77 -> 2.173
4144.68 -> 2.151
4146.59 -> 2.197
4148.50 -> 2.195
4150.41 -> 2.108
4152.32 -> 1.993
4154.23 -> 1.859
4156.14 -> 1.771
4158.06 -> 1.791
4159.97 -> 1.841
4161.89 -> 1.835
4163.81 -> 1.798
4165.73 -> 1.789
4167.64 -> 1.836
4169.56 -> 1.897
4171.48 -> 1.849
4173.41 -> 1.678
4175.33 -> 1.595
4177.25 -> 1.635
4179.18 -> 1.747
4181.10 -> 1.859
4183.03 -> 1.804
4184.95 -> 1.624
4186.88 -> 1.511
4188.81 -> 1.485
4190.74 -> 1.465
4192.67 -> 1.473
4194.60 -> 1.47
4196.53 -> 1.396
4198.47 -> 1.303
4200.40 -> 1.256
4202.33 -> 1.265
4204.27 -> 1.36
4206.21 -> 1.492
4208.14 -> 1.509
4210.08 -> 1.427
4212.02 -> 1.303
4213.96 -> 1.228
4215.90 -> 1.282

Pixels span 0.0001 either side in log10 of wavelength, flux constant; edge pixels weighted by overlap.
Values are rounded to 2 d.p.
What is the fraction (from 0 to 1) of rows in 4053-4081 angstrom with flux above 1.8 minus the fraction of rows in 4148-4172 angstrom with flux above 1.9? 0.77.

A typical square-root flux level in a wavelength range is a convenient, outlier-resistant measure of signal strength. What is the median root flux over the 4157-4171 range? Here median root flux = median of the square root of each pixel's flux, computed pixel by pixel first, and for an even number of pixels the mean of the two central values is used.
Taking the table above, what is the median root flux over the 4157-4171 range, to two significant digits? 1.4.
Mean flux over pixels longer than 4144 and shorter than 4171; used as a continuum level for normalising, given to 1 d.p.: 1.9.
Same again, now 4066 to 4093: 3.4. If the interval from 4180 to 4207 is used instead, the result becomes 1.5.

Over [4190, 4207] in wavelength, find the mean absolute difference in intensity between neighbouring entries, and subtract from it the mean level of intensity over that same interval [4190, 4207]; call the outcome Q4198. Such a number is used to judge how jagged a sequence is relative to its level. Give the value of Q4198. -1.3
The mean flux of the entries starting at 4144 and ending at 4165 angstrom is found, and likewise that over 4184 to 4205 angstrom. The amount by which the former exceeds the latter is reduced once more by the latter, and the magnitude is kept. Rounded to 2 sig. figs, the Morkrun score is 0.88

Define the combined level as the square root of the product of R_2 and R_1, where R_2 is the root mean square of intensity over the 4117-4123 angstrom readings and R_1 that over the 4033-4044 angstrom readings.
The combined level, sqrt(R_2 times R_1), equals 3.7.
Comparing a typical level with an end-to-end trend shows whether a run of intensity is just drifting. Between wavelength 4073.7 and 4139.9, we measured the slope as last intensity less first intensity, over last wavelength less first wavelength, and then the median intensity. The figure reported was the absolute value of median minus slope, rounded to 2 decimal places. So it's 2.86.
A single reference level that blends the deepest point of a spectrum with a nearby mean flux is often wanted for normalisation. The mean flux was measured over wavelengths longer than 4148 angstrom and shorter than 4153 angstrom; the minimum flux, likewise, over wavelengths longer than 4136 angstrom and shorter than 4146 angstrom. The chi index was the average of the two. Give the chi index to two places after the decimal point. 2.12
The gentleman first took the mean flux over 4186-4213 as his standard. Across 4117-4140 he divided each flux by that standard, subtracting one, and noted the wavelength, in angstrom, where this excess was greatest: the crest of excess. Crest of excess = 4118.04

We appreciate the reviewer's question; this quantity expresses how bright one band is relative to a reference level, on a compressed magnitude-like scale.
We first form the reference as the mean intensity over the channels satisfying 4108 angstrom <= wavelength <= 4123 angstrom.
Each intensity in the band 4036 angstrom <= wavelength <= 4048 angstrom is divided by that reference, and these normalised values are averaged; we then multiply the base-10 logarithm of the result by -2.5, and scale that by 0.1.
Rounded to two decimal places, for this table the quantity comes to -0.06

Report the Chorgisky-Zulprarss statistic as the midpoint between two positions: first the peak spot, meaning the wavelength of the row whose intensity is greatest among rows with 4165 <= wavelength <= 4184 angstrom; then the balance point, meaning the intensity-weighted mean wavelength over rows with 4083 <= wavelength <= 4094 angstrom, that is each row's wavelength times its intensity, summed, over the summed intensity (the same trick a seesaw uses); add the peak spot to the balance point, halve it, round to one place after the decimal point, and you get 4129.0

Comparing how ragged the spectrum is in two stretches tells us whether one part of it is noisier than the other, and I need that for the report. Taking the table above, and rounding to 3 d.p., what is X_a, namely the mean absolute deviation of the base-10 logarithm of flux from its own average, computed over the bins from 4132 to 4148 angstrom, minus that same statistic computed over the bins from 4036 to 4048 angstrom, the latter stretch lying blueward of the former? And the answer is -0.024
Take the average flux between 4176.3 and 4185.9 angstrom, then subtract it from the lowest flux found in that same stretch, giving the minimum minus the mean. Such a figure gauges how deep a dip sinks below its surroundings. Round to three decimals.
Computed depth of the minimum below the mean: -0.110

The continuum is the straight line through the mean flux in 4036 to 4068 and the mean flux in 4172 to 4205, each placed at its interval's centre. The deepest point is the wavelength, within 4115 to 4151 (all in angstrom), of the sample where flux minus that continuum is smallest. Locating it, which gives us 4131.34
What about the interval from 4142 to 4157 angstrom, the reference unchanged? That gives 4156.14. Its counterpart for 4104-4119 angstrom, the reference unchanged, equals 4108.57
